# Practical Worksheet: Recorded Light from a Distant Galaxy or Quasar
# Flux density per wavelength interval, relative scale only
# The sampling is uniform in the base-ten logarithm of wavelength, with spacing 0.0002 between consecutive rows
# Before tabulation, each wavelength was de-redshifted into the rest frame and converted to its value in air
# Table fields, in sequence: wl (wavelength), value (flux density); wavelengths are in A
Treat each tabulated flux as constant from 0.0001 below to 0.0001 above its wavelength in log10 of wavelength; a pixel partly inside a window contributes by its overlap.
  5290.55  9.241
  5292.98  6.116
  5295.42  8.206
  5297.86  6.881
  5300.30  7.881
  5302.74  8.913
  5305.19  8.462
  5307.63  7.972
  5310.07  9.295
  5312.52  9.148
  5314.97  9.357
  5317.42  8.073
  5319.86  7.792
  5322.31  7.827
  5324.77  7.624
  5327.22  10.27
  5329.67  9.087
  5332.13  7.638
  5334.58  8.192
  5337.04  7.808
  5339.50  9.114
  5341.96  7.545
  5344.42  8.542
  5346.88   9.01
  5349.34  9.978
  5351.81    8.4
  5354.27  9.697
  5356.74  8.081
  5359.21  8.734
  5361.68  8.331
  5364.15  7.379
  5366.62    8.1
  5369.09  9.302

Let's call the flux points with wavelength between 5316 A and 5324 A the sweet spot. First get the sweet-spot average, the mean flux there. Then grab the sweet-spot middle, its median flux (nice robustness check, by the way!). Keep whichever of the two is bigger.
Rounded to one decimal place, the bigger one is 7.9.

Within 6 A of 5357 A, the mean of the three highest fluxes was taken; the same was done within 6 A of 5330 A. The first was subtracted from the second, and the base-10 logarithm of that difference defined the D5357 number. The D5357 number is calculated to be -0.6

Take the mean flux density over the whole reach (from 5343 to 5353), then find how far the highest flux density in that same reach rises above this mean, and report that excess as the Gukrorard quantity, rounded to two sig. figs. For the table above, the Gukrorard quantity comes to 1.0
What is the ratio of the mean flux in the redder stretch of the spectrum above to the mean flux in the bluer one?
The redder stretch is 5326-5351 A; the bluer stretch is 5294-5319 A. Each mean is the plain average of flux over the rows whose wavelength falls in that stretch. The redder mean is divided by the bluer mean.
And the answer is 1.04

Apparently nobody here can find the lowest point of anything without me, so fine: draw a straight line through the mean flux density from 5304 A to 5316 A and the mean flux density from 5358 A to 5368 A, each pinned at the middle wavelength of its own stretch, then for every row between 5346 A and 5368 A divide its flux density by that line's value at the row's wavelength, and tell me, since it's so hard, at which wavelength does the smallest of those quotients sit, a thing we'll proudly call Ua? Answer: 5364.15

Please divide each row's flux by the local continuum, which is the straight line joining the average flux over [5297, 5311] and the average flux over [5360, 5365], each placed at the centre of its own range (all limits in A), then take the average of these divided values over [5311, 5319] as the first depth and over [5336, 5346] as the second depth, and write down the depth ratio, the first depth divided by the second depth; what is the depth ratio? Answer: 1.05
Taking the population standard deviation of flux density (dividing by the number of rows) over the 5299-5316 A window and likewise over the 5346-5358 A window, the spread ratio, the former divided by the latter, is 0.8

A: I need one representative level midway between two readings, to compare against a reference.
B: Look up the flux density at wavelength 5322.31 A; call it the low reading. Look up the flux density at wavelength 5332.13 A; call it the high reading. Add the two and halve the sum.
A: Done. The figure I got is 7.7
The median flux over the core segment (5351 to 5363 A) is 8.4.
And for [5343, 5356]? 9.0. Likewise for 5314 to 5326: 7.8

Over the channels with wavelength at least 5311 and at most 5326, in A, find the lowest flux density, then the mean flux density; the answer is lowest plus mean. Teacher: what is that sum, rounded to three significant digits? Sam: 15.9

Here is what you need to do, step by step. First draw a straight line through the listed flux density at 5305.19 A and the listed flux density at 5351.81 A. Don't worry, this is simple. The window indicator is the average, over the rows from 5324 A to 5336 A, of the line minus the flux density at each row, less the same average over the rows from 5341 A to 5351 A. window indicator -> 0.2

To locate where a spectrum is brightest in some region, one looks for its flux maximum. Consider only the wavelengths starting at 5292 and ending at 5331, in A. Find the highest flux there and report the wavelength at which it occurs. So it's 5327.22 A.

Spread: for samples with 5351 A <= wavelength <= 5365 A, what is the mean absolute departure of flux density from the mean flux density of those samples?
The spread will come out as 0.52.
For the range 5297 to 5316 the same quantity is 0.69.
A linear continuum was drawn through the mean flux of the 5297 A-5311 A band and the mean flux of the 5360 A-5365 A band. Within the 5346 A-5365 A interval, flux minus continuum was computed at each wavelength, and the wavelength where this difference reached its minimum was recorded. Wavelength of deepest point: 5364.15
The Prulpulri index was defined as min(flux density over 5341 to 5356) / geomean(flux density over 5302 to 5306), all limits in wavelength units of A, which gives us 0.87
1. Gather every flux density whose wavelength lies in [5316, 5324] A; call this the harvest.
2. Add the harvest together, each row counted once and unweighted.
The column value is 23.7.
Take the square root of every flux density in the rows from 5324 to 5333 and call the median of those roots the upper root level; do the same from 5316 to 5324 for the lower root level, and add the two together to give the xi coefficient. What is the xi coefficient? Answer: 5.69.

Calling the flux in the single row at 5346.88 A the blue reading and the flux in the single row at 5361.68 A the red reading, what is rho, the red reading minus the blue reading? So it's -0.7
